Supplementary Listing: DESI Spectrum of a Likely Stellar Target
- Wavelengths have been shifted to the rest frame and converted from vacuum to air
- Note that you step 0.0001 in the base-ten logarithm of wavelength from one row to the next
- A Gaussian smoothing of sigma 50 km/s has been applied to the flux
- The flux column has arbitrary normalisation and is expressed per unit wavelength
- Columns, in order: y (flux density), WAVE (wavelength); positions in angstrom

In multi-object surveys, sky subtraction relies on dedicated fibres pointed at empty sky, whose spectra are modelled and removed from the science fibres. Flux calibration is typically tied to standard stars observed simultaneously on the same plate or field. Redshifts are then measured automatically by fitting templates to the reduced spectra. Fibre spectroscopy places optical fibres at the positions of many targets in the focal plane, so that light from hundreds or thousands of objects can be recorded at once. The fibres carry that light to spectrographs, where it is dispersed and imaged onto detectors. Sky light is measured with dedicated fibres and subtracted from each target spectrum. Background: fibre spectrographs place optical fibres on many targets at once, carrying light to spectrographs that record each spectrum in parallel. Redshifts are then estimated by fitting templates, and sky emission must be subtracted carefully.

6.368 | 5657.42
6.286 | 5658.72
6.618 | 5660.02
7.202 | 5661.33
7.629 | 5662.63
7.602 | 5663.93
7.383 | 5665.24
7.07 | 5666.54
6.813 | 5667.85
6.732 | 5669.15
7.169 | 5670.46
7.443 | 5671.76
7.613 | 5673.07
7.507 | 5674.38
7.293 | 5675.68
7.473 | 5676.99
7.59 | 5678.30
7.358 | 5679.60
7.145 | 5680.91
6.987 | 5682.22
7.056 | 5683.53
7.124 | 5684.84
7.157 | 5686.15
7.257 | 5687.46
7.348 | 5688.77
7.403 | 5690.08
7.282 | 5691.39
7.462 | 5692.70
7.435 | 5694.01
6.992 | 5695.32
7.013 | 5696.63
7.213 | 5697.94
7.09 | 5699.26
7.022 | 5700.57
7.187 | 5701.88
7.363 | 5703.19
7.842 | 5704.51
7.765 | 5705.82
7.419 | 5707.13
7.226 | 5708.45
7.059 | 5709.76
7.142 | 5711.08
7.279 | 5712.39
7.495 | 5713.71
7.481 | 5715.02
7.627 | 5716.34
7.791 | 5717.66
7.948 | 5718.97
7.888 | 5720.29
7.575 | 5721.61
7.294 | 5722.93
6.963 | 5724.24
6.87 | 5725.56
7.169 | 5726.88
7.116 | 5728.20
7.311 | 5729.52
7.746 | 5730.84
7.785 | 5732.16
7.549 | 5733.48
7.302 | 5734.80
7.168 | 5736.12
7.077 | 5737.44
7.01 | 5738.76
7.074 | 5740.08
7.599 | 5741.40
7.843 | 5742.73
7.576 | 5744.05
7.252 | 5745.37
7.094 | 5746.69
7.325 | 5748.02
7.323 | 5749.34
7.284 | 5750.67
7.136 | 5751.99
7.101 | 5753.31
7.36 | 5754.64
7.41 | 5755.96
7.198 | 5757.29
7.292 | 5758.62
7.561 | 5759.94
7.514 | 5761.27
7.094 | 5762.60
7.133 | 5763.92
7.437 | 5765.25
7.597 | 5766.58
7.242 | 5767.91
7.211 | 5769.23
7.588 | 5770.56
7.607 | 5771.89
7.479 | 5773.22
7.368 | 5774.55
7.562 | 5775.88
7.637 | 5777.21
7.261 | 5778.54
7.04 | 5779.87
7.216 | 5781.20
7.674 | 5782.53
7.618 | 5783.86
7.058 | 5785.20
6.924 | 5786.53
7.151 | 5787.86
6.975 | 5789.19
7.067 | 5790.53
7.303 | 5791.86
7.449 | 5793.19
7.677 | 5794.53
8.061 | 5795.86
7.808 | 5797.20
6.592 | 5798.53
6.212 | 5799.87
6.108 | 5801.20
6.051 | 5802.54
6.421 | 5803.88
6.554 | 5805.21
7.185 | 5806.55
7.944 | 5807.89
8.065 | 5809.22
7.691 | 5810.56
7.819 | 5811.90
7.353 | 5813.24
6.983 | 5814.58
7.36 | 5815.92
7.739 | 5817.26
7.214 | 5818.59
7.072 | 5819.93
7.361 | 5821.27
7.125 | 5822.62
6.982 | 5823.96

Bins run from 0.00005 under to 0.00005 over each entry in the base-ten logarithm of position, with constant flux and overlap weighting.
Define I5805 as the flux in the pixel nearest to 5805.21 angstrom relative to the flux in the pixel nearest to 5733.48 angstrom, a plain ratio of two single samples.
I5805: 0.87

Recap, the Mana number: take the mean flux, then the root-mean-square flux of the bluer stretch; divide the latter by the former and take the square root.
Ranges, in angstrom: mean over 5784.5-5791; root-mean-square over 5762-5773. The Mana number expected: 1.02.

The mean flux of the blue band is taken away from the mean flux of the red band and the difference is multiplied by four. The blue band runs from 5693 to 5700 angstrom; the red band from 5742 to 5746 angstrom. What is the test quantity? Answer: 1.6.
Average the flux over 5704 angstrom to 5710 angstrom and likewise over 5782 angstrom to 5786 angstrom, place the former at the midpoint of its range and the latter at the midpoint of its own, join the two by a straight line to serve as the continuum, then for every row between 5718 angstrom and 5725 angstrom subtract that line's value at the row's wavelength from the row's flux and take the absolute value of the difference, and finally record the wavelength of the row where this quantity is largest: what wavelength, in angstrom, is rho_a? 5724.24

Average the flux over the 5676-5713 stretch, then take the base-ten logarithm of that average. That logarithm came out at 0.862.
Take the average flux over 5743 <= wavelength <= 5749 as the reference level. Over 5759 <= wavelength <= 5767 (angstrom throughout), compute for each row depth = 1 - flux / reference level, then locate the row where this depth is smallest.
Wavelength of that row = 5766.58 angstrom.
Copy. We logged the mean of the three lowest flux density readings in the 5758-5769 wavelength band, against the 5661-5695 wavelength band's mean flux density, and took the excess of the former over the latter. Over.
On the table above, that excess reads -0.13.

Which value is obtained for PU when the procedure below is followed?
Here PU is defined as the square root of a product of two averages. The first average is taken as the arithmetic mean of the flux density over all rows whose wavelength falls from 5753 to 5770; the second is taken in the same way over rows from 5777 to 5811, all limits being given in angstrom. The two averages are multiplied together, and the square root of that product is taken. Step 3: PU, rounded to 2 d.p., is 7.25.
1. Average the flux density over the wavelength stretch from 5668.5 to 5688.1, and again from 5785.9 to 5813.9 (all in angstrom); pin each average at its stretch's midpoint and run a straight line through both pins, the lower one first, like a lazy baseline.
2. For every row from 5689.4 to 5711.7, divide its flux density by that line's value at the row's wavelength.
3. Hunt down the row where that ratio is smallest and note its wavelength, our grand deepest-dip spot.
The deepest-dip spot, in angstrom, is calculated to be 5695.32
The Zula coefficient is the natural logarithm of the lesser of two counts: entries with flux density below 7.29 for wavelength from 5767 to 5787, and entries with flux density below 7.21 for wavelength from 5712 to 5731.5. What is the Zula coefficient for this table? 1.39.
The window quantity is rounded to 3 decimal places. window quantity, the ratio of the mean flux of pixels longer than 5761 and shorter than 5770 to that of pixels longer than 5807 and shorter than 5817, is 0.963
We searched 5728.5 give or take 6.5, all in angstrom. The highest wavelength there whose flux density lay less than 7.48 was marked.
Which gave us 5734.80 angstrom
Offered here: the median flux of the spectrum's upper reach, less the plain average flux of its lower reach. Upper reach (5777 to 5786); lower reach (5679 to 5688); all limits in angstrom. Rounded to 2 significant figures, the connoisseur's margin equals 0.11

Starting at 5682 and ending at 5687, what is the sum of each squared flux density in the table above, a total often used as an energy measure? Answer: 201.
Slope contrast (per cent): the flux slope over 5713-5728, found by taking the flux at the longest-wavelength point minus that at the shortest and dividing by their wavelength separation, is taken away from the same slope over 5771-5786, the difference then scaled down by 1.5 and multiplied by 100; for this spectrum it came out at -1.1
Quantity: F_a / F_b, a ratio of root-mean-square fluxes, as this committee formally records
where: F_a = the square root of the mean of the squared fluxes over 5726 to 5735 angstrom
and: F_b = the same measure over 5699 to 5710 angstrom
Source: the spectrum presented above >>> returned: 1.01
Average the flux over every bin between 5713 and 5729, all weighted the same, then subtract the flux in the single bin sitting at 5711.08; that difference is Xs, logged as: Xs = 0.29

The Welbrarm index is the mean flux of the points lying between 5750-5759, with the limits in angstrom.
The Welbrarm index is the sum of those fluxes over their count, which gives 7.25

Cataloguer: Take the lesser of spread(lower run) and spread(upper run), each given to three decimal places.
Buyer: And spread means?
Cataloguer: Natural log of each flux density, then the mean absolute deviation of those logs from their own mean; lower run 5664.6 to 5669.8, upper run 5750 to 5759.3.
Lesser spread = 0.013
